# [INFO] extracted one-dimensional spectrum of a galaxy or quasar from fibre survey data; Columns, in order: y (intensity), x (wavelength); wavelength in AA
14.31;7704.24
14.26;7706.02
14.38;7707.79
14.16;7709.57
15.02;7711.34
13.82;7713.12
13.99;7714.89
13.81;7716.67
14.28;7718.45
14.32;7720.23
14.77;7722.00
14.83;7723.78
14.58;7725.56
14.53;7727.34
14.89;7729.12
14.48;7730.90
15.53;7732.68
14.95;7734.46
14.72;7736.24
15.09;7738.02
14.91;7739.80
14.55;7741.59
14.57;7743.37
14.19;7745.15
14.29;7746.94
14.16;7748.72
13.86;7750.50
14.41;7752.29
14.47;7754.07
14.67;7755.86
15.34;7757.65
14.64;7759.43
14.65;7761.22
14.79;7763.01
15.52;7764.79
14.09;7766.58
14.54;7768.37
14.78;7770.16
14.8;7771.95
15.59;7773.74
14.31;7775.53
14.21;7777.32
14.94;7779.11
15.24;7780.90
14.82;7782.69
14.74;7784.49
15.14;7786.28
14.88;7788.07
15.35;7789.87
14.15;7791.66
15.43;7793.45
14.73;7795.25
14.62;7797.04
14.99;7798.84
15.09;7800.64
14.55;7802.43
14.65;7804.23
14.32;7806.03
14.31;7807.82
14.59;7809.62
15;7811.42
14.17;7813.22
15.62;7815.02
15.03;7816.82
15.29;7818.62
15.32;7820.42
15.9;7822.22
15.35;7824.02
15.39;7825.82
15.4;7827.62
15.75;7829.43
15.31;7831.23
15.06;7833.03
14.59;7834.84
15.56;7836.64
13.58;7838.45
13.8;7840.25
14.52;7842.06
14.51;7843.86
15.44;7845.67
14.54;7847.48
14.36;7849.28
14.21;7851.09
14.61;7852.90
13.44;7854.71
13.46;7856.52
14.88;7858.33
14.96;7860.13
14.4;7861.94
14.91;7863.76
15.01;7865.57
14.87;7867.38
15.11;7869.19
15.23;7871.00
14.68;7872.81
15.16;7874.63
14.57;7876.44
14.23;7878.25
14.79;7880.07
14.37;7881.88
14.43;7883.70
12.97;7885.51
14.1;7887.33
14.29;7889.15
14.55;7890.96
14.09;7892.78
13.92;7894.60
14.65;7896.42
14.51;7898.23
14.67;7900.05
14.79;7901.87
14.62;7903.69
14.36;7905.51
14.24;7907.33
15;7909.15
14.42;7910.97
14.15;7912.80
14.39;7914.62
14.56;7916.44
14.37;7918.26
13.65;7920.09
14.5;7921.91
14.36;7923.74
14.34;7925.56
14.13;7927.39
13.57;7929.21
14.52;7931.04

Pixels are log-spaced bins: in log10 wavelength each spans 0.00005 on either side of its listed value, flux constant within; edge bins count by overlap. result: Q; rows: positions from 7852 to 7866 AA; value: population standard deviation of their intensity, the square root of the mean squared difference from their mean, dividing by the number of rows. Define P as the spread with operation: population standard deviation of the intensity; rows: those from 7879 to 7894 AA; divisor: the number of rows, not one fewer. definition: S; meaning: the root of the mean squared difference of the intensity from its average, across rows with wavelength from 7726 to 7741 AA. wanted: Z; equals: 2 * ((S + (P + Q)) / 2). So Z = 1.44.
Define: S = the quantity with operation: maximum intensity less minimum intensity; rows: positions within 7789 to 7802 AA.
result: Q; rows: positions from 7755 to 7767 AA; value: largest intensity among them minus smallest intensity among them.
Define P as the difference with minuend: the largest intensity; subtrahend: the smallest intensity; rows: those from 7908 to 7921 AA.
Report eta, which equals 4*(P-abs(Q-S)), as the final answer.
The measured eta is 4.8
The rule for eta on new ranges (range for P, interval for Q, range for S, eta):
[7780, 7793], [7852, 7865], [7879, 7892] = 3.6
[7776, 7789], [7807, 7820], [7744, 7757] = 1.6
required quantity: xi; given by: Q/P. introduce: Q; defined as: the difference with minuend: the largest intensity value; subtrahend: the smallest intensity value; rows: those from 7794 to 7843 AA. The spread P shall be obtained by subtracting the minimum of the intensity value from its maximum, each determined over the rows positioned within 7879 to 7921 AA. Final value 1.14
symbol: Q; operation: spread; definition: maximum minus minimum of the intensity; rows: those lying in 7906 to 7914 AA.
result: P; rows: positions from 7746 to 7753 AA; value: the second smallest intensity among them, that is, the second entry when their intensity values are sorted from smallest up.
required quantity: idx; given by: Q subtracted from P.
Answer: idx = 13.3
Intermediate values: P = 14.16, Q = 0.85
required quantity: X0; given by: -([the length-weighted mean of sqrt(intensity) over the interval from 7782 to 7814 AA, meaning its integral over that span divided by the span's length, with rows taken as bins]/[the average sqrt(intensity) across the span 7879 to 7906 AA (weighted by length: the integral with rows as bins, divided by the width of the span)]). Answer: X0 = -1.014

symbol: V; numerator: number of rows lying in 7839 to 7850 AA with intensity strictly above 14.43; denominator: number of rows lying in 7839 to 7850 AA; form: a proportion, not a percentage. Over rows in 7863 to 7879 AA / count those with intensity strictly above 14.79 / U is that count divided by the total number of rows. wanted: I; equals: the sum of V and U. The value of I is 1.3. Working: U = 0.67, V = 0.67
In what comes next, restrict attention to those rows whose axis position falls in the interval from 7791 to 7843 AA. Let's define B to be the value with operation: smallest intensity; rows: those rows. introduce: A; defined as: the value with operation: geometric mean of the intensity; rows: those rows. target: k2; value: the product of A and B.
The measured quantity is 202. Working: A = 14.9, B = 13.58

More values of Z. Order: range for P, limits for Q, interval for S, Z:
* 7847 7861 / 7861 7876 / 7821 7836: 1.18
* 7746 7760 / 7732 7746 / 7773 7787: 1.22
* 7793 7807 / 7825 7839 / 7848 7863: 1.52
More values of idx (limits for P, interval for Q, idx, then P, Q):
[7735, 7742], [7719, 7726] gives 14.2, 14.72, 0.51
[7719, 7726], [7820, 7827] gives 14.0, 14.58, 0.58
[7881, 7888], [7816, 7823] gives 13.2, 14.1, 0.87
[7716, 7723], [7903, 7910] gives 13.5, 14.28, 0.76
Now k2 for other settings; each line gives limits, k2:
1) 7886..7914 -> 201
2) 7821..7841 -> 204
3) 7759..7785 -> 208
